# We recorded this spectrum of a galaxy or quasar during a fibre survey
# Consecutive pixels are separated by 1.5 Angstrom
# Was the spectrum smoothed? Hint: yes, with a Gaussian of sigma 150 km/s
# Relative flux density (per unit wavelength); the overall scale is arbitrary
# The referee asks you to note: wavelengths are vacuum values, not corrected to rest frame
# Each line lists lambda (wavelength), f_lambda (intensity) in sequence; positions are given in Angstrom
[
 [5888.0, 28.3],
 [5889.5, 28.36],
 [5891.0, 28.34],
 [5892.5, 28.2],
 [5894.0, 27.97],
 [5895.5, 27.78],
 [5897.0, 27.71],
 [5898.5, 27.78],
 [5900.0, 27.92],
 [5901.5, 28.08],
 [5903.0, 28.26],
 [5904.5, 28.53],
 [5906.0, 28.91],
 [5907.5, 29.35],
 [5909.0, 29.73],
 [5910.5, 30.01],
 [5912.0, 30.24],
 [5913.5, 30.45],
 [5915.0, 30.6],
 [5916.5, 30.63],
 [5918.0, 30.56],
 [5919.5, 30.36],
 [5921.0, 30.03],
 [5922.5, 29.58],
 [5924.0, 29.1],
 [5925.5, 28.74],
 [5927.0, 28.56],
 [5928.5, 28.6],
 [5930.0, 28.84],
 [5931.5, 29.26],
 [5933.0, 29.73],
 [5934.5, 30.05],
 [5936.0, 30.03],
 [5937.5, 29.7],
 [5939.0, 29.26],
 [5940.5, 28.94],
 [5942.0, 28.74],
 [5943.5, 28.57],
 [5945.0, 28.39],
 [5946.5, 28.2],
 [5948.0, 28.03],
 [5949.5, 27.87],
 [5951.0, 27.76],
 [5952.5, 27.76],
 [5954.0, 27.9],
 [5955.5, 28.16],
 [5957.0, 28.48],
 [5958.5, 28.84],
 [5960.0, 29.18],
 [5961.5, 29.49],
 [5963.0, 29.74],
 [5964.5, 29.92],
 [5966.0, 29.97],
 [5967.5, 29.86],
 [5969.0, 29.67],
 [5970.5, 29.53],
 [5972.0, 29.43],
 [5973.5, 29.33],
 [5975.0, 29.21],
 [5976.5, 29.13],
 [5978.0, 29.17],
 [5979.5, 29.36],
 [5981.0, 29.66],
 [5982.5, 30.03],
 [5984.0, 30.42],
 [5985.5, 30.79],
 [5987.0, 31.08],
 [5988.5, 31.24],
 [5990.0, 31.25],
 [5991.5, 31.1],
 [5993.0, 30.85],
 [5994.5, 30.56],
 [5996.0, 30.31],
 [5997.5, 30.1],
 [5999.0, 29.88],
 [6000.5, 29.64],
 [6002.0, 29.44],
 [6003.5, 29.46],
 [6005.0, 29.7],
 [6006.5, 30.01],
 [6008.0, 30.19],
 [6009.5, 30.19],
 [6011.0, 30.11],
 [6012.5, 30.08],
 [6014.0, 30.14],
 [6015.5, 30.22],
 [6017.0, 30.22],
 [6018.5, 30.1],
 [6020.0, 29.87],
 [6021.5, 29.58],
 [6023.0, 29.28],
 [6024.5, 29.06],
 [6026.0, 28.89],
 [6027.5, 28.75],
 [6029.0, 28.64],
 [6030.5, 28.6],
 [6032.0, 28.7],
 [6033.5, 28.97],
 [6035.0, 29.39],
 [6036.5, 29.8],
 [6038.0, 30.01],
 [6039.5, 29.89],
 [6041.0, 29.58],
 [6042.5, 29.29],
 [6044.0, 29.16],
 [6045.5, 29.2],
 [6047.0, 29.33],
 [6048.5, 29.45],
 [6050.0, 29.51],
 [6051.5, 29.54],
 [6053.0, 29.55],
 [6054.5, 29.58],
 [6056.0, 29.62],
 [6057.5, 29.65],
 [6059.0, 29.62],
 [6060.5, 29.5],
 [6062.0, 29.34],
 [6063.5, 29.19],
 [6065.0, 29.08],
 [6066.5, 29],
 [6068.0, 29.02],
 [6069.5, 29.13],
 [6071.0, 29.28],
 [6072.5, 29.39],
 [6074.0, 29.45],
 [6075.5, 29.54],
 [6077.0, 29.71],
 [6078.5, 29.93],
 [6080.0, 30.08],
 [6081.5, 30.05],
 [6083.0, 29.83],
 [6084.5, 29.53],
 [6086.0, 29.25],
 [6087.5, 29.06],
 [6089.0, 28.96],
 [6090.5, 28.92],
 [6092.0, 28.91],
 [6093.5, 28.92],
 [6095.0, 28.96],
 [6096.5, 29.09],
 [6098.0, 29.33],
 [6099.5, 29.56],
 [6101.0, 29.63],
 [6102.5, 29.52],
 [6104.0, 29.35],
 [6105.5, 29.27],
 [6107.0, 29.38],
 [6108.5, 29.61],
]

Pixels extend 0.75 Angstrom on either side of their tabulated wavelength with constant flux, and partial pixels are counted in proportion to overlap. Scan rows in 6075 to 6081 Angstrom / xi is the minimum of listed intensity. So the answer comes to 29.54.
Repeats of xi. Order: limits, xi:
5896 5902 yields 27.71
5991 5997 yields 30.31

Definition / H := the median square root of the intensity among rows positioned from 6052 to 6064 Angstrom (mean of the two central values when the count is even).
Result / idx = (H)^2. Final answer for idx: 29.6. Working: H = 5.44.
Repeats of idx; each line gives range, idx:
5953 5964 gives 28.8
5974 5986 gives 29.5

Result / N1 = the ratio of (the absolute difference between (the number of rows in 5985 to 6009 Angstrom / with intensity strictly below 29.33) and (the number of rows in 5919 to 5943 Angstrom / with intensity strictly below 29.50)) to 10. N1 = 0.9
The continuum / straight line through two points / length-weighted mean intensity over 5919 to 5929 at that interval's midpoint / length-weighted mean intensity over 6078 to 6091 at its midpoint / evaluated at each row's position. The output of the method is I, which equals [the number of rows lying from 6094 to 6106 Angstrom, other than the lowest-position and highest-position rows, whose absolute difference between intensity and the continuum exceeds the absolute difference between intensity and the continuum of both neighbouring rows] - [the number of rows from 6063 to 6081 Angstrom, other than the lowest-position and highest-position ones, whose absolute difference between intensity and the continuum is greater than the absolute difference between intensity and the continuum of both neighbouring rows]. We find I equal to 0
